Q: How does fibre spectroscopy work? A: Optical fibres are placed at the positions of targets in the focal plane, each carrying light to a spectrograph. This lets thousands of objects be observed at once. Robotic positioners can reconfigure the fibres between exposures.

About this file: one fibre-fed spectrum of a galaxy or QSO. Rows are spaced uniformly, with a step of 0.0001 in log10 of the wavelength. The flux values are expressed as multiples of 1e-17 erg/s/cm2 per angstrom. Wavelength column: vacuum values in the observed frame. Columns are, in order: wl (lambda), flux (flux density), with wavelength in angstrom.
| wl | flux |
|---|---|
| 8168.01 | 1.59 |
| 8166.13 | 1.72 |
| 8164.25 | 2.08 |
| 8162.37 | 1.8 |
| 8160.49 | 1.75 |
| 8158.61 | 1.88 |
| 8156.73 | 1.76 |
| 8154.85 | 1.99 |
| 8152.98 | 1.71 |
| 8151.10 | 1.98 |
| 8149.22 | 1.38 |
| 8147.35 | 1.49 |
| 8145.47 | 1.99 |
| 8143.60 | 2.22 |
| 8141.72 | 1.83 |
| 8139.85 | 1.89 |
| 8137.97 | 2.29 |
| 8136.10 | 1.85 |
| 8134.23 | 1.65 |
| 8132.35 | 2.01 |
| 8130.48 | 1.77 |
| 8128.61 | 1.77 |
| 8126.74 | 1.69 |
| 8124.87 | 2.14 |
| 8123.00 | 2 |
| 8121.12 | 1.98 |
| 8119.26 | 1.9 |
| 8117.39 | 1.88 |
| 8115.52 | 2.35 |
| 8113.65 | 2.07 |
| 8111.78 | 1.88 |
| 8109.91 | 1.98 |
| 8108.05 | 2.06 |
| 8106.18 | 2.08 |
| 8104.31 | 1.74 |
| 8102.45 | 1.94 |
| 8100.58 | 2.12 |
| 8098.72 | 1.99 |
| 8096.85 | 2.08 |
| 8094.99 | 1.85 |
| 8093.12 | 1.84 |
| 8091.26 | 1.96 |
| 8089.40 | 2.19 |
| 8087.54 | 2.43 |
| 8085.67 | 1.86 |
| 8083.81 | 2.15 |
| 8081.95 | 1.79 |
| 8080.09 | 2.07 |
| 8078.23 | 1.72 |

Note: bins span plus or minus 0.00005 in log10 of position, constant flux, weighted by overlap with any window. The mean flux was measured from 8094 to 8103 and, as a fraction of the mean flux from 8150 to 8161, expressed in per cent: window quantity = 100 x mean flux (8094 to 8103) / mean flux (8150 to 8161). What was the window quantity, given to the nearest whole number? 108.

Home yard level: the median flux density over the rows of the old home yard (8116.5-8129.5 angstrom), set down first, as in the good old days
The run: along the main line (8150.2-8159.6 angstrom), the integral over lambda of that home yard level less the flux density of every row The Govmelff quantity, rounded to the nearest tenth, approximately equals 0.3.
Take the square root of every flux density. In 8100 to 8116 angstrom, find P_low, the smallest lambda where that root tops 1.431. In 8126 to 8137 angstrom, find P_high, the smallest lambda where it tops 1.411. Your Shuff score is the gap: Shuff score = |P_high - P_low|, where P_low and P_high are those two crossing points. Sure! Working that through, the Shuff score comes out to 31.8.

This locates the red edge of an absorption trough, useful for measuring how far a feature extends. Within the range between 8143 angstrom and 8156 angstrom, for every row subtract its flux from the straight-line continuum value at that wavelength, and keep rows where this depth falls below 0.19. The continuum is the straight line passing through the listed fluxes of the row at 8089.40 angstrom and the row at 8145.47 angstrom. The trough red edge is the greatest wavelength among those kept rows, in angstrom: 8154.85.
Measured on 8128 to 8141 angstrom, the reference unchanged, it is 8139.85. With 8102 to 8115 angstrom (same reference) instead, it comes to 8113.65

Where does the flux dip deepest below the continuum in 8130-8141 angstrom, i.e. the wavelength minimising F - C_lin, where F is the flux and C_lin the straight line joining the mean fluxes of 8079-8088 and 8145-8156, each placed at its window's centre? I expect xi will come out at 8134.23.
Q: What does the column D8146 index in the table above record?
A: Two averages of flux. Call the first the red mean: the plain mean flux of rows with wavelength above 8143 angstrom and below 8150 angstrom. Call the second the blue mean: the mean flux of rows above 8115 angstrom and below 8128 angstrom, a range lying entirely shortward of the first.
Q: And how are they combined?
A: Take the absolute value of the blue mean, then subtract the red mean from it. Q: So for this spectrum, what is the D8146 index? 0.22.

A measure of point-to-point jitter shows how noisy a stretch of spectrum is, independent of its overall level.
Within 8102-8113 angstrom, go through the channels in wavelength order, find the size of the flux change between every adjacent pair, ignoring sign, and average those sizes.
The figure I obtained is 0.15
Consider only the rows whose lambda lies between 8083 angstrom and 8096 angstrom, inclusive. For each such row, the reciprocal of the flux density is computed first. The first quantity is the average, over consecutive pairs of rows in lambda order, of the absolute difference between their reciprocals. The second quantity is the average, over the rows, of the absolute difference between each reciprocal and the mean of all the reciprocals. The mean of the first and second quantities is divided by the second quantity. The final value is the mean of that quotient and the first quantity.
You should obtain 0.60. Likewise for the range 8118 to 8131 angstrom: 0.51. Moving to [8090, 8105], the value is 0.61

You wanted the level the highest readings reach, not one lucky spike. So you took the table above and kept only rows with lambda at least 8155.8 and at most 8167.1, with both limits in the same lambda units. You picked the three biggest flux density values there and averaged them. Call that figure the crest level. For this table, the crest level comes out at 1.92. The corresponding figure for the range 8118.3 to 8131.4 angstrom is 2.04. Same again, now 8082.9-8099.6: 2.26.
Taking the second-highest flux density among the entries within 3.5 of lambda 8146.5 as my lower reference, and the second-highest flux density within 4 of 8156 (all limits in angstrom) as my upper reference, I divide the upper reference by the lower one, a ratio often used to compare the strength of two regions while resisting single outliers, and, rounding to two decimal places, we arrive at 0.94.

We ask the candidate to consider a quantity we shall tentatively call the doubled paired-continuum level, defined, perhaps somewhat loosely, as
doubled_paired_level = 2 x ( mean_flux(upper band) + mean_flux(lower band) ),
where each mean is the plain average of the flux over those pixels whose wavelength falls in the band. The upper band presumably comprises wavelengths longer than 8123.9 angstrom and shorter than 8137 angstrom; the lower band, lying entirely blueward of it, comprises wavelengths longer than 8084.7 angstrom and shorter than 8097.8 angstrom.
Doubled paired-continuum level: 7.74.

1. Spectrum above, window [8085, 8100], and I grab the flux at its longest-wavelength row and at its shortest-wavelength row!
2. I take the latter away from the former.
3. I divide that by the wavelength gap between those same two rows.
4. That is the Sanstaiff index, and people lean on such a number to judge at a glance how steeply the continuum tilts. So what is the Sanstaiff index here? 0.010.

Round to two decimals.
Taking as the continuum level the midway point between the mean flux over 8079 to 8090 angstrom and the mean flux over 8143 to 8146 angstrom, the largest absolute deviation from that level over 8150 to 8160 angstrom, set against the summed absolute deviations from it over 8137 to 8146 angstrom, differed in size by 0.51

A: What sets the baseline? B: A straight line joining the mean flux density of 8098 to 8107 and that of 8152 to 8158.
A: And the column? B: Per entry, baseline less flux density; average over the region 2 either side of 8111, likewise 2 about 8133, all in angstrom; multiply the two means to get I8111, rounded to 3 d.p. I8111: 0.001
